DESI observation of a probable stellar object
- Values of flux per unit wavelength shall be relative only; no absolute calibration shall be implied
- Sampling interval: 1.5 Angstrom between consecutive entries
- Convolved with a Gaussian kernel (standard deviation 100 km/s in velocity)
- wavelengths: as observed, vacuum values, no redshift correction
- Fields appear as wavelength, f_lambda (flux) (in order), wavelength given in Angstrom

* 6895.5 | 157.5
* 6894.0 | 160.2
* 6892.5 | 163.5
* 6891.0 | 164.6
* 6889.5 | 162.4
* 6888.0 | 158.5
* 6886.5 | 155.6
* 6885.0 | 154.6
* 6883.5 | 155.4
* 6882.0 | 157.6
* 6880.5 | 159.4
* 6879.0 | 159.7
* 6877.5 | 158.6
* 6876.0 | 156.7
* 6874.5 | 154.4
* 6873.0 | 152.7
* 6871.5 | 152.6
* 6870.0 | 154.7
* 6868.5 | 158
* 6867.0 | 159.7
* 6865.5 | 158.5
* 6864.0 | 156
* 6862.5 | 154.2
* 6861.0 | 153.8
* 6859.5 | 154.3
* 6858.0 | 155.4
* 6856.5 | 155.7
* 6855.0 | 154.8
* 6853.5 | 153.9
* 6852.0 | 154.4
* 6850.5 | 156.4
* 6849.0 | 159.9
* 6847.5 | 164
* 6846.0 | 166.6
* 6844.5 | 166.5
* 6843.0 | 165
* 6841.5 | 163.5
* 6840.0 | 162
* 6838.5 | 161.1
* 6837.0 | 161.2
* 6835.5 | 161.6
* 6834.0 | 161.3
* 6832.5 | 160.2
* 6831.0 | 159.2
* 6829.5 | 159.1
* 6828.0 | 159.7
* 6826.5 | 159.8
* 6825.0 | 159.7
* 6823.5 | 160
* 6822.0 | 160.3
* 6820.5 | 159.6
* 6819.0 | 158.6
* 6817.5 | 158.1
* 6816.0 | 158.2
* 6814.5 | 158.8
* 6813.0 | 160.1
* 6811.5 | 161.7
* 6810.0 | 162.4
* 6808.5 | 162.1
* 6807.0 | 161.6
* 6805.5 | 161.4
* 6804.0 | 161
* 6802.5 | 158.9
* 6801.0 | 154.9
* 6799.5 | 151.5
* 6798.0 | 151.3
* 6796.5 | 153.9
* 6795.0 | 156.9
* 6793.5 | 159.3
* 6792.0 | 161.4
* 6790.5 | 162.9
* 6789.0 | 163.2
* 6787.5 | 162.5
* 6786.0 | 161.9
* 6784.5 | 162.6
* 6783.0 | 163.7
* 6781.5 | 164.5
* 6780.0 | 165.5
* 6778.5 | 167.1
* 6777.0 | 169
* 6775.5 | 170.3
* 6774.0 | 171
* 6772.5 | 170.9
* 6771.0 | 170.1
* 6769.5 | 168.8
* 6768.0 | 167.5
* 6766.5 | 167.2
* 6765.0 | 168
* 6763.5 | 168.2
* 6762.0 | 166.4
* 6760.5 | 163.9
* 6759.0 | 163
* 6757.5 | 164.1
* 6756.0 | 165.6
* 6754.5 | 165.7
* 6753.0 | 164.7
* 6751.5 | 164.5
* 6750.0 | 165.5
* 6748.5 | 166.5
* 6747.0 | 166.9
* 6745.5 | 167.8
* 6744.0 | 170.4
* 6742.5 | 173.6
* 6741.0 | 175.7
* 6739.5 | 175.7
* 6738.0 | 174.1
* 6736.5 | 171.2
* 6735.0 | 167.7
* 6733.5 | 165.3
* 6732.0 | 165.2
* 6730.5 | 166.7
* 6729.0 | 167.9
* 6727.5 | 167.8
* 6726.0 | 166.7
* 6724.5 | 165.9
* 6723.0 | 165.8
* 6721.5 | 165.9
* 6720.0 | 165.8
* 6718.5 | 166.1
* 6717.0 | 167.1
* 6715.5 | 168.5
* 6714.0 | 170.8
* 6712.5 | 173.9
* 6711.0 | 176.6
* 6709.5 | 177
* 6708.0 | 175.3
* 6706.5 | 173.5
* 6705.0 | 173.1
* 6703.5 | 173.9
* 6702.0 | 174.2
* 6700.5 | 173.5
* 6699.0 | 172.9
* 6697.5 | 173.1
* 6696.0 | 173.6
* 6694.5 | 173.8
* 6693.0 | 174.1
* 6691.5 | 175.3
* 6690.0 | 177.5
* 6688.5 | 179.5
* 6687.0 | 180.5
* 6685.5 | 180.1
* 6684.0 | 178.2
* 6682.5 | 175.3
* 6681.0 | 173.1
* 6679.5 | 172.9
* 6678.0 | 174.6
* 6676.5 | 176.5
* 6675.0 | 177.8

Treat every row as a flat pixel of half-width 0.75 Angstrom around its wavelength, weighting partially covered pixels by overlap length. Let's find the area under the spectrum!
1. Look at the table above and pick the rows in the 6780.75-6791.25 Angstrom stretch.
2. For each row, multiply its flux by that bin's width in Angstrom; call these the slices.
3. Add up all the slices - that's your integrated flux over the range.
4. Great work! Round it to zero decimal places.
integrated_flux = 1712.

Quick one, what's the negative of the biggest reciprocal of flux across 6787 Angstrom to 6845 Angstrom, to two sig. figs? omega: -0.0066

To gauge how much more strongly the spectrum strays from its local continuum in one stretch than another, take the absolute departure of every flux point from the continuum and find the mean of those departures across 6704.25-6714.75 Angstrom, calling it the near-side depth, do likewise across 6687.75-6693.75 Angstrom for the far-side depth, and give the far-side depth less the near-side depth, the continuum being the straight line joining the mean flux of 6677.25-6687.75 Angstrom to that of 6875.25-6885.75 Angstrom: 0.0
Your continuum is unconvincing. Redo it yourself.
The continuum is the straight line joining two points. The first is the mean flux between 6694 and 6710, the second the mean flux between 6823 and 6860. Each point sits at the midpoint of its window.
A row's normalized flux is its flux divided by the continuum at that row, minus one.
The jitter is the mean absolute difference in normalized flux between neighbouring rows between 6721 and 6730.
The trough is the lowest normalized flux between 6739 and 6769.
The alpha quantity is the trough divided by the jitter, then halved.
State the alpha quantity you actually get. -4.8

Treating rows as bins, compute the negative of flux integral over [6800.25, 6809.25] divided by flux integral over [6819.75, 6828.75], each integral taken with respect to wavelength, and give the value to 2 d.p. -1.00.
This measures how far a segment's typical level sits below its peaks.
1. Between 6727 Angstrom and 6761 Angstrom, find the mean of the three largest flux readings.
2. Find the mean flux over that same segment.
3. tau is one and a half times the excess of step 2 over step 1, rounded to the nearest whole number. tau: -11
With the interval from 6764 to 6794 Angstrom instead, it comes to -7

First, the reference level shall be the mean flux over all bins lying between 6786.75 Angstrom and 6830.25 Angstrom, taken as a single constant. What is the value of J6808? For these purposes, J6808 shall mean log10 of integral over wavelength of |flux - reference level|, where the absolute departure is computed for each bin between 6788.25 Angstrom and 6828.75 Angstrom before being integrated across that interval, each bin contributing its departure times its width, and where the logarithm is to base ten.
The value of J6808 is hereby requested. 2.0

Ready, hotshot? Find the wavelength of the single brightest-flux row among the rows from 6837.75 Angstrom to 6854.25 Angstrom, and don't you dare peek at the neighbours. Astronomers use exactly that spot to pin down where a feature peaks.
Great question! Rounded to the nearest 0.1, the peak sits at 6846.0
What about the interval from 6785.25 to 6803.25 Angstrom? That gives 6789.0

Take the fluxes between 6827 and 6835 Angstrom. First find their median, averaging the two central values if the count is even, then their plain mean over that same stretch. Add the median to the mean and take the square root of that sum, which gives 17.9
